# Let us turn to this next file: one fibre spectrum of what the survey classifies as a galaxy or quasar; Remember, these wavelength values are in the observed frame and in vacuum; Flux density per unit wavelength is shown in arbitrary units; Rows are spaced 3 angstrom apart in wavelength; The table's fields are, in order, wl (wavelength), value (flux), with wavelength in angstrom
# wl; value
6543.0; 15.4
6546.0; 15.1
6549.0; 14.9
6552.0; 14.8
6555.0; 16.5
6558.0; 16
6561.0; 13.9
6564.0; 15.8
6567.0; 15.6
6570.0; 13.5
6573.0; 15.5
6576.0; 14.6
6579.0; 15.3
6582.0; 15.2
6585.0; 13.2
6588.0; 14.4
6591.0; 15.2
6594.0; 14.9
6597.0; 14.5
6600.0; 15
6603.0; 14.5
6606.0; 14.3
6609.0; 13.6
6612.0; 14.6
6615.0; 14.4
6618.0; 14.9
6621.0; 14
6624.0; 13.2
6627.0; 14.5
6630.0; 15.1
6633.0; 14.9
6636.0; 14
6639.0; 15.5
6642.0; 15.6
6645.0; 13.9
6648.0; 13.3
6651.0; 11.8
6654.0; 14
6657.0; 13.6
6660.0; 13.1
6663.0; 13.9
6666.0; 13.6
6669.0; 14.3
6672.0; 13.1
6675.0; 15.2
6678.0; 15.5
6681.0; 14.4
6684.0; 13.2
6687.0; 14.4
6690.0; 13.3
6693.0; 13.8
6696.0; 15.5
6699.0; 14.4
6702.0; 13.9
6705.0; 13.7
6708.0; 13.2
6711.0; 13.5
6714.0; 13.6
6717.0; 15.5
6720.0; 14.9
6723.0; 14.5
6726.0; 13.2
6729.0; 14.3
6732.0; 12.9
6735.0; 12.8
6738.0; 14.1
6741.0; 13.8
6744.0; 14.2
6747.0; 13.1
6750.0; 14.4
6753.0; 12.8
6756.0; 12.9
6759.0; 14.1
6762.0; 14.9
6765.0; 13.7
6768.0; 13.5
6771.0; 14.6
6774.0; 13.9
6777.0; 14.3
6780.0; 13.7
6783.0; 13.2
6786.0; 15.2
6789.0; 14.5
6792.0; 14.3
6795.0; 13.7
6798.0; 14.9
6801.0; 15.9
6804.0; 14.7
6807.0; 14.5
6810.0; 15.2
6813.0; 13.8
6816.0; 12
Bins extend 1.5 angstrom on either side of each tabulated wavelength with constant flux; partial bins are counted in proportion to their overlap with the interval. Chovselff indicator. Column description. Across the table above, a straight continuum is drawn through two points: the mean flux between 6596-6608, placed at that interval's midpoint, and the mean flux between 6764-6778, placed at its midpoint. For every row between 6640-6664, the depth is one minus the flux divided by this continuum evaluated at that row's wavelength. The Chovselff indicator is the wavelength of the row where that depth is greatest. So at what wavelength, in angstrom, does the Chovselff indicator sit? 6651.0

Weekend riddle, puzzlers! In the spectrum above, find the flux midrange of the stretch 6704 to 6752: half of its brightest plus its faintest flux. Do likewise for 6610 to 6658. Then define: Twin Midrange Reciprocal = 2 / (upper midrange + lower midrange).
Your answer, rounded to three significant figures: 0.0718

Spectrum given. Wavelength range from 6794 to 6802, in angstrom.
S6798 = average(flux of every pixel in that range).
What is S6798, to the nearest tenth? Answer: 14.8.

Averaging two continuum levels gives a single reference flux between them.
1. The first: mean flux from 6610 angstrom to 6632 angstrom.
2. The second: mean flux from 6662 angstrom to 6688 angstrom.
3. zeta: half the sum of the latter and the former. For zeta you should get 14.3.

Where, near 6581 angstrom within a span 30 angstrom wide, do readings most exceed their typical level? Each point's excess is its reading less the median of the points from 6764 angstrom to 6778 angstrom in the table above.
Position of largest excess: 6567.0 angstrom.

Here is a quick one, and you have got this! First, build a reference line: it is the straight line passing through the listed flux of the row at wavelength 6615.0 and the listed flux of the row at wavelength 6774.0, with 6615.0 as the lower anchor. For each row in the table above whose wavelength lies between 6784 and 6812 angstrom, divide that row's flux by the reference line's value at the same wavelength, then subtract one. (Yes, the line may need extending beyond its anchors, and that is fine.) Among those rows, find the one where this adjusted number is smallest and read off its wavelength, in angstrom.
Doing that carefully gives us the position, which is 6795.0 angstrom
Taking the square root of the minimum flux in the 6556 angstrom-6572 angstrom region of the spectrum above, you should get 3.67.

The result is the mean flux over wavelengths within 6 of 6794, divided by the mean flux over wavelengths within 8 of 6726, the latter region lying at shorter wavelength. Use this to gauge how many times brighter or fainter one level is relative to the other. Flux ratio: 1.03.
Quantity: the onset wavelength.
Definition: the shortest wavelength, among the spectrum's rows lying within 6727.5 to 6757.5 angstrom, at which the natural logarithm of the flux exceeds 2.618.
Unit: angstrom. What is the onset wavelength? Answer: 6729.0 angstrom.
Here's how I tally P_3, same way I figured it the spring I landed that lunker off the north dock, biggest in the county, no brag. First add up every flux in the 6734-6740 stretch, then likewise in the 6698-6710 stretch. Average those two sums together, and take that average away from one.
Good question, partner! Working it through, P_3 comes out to -40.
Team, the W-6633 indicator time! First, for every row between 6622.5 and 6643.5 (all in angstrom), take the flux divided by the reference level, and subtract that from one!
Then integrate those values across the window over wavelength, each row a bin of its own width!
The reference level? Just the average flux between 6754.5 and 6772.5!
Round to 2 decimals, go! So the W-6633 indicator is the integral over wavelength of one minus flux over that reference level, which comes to -1.11 angstrom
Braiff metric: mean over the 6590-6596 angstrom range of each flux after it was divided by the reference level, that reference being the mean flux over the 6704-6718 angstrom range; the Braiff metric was 1.08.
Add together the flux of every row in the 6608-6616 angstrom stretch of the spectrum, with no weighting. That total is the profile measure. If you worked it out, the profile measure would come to 43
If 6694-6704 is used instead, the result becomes 44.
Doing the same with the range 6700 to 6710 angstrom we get 41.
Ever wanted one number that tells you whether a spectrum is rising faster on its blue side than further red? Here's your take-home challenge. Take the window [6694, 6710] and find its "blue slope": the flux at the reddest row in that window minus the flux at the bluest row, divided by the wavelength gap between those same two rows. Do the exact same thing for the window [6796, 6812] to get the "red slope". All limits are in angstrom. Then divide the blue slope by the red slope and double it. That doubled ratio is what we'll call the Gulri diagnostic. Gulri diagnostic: -15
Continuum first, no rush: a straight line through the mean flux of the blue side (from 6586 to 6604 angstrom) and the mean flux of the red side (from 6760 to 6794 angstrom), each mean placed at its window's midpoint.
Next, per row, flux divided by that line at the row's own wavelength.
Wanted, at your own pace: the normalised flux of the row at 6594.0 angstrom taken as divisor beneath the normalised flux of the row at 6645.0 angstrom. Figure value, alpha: 0.94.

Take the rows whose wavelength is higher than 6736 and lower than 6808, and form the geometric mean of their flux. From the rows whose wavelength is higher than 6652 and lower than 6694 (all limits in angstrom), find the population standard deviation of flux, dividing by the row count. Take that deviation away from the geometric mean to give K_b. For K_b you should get 13.4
